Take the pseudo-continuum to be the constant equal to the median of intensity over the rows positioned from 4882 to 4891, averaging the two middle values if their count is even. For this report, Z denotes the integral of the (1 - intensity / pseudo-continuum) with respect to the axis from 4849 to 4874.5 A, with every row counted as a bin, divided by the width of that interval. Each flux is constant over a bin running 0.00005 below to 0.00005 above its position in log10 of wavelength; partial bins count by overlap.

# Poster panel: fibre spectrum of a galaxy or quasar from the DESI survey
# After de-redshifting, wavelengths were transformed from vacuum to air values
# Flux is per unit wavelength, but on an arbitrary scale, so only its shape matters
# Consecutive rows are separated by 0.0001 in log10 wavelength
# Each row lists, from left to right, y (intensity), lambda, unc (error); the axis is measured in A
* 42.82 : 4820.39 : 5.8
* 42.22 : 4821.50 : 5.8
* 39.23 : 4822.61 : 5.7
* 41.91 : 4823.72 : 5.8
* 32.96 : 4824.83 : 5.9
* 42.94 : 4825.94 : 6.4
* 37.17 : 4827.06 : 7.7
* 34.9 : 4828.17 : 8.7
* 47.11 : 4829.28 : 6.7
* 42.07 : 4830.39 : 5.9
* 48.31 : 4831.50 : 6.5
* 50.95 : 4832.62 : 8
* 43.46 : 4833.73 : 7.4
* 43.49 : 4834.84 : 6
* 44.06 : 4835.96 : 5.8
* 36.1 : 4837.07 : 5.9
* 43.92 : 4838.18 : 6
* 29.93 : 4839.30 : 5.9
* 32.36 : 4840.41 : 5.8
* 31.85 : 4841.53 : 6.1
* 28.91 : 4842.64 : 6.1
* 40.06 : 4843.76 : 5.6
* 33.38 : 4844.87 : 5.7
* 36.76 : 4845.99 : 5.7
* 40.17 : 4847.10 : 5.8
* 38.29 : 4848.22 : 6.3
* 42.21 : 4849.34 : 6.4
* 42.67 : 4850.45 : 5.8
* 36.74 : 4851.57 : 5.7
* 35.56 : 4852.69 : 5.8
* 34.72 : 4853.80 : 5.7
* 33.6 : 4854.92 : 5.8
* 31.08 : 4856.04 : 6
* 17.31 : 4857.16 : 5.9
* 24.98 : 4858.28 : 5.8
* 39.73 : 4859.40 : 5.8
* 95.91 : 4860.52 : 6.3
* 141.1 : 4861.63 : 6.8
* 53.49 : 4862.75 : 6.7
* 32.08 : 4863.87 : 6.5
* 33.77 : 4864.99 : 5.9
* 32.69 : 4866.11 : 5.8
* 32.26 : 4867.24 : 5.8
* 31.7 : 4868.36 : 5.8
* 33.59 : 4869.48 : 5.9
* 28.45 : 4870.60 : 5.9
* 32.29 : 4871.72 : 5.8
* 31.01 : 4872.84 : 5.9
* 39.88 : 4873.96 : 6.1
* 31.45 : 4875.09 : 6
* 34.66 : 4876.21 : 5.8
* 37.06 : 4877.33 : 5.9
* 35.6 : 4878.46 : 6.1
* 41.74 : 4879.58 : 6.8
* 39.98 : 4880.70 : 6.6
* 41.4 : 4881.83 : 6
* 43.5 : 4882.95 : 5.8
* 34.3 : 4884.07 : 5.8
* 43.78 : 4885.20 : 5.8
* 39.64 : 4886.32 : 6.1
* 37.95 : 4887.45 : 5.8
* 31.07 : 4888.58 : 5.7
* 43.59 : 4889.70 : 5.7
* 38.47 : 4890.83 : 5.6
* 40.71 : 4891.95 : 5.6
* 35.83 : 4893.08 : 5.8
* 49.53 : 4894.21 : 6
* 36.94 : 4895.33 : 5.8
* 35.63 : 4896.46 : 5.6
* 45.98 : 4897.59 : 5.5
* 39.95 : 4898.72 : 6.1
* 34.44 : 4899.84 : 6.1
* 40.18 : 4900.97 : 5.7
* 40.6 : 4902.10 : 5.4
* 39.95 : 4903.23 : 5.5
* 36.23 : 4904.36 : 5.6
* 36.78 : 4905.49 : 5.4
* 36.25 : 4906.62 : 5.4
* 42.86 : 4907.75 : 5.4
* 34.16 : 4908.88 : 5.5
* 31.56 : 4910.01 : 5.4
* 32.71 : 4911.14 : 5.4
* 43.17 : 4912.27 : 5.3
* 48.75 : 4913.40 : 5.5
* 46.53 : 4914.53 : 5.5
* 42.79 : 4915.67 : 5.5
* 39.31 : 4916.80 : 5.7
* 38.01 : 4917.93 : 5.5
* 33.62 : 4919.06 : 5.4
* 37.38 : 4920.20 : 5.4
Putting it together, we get -0.07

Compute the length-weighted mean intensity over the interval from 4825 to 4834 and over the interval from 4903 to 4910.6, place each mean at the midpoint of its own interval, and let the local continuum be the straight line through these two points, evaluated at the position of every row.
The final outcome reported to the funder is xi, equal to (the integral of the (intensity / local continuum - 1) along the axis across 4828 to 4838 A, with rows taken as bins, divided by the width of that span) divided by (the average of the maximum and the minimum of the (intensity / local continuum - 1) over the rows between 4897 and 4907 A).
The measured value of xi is 0.3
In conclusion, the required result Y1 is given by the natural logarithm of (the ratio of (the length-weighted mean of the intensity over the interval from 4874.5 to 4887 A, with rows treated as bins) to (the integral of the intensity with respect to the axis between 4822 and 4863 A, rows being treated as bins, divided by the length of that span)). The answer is -0.10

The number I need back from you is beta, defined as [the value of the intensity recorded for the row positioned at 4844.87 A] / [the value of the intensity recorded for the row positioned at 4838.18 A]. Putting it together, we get 0.76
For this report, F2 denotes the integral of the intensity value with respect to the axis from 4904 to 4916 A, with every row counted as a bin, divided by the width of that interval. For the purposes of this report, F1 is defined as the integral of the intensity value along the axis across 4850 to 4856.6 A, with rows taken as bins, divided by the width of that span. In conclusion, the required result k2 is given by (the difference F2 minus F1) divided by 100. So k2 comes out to 0.04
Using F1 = 35.6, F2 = 39.2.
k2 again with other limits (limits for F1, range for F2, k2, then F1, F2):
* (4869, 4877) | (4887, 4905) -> 0.06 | 33.2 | 39.2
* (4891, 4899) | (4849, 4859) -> -0.07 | 40.6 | 33.1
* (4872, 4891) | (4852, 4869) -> 0.07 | 37.8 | 44.5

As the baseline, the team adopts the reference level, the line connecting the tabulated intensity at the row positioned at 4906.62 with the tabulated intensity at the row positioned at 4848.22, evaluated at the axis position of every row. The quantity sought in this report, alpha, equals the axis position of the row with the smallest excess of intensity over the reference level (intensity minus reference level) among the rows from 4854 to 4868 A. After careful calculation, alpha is 4857.16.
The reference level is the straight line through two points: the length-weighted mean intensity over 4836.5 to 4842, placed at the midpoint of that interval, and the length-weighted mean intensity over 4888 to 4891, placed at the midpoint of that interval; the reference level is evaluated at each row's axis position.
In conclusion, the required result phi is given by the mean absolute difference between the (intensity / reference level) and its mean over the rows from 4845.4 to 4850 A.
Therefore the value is 0.05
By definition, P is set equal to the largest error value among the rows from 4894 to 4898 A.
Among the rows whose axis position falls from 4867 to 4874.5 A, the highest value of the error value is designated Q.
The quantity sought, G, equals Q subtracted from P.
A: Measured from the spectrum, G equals -0.10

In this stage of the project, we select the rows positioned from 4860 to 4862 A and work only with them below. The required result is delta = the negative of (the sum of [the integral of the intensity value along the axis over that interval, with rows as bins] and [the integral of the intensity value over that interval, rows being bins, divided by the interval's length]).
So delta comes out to -352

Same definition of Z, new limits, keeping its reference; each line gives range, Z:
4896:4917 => -0.01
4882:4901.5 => -0.01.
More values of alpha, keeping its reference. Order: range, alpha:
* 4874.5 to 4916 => 4875.09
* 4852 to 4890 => 4857.16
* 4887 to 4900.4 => 4888.58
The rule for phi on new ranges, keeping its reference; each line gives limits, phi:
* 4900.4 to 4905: 0.04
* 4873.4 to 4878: 0.07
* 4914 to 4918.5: 0.08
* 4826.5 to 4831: 0.12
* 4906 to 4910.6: 0.09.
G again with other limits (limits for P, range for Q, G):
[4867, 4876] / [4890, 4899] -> 0.00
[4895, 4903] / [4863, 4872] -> -0.40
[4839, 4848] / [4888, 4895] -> 0.10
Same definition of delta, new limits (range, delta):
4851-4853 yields -108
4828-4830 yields -127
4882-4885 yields -159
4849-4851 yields -128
